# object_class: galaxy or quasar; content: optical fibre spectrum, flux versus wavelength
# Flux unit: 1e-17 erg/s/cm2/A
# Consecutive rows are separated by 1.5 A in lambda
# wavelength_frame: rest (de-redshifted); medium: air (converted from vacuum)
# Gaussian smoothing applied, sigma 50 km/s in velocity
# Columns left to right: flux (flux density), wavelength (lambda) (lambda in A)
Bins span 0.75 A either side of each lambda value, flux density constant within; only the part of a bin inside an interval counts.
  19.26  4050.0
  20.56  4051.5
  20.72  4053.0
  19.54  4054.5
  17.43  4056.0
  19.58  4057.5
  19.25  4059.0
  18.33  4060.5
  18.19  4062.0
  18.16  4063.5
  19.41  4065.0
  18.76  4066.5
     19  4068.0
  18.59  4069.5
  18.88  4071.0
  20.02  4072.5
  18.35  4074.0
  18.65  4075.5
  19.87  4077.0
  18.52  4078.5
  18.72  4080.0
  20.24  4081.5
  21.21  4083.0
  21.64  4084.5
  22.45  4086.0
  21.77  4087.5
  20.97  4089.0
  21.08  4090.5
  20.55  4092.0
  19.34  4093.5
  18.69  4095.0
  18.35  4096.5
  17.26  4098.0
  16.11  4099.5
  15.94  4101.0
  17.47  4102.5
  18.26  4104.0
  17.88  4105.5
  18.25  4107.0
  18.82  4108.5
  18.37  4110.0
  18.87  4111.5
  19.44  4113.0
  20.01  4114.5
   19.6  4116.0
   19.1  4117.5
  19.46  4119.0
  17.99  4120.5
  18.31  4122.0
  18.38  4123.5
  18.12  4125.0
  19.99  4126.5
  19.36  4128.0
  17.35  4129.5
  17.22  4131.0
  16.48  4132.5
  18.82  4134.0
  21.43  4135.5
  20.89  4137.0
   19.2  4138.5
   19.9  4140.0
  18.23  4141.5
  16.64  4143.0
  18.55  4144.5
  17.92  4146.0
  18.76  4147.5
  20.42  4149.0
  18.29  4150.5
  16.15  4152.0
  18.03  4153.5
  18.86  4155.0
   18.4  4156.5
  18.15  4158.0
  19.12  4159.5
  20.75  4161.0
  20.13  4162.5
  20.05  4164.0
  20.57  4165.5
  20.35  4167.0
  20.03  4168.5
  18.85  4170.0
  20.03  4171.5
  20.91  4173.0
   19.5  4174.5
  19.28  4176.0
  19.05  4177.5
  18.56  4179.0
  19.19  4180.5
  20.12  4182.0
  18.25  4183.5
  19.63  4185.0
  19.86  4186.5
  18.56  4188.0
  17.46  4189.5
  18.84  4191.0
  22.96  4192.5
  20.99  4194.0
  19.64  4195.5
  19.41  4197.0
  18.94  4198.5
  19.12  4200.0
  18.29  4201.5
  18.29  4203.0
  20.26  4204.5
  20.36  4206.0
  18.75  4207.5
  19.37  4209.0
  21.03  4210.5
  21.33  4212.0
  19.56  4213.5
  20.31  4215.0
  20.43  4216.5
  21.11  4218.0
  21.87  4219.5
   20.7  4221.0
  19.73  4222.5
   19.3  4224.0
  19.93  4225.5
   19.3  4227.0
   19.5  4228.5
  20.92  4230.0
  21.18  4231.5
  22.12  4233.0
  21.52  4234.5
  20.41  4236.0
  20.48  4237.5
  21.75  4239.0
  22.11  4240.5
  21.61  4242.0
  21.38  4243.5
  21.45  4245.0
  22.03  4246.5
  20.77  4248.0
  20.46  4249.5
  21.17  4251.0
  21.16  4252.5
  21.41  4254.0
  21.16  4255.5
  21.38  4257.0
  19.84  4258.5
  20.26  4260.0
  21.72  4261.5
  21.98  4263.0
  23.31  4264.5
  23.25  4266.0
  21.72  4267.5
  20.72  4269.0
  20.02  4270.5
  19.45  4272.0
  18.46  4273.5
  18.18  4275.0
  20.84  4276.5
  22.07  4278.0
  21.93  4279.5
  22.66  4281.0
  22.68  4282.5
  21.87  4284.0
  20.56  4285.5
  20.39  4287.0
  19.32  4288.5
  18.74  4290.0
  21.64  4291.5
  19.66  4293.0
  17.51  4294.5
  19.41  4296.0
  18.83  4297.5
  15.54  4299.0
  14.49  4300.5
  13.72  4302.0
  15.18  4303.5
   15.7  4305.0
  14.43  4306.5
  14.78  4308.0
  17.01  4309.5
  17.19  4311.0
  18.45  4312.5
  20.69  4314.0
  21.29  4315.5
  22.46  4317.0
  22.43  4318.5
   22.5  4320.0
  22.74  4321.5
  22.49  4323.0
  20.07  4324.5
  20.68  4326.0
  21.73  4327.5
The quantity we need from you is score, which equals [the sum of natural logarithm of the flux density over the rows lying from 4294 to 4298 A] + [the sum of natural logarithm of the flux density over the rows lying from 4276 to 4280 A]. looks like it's 18.0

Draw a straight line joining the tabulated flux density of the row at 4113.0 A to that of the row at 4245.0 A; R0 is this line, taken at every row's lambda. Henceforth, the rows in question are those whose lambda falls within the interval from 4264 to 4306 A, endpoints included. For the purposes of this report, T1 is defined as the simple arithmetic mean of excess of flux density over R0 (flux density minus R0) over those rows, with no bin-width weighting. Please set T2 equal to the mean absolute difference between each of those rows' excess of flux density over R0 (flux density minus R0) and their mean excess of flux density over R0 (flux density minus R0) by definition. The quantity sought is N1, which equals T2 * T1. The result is -5.6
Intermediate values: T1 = -2.5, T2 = 2.2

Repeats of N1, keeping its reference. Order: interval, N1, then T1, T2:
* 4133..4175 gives -0.8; -0.8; 1.0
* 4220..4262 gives -0.3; -0.5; 0.7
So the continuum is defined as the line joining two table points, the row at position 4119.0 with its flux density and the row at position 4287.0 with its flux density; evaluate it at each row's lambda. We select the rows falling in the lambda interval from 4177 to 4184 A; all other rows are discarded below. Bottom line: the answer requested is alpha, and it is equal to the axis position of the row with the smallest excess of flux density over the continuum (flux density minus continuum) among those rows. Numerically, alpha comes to 4183.5 A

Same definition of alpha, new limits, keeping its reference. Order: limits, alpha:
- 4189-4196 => 4189.5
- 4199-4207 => 4203.0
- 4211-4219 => 4213.5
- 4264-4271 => 4270.5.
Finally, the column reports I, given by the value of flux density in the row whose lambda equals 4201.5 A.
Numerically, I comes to 18.29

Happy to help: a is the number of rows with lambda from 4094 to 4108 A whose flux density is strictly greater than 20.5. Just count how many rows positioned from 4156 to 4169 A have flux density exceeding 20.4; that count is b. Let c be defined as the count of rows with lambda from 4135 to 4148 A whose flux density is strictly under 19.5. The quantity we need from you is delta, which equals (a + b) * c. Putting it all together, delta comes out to 12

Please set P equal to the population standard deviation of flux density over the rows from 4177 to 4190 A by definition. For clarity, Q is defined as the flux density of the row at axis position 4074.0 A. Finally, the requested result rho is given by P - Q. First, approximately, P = 0.80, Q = 18.35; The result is -17.6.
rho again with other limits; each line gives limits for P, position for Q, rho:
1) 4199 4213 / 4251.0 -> -20.1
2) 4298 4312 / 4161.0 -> -19.6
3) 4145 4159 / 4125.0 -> -17.1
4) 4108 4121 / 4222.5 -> -19.1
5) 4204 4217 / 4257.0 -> -20.6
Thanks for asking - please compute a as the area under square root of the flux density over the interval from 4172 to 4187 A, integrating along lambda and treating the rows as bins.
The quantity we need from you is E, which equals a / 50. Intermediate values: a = 66.1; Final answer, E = 1.322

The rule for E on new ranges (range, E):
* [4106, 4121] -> 1.307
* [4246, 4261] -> 1.373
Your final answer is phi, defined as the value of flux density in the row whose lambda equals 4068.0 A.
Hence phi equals 19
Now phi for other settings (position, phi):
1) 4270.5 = 20.02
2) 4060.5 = 18.33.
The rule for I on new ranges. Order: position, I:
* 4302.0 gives 13.72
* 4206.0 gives 20.36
